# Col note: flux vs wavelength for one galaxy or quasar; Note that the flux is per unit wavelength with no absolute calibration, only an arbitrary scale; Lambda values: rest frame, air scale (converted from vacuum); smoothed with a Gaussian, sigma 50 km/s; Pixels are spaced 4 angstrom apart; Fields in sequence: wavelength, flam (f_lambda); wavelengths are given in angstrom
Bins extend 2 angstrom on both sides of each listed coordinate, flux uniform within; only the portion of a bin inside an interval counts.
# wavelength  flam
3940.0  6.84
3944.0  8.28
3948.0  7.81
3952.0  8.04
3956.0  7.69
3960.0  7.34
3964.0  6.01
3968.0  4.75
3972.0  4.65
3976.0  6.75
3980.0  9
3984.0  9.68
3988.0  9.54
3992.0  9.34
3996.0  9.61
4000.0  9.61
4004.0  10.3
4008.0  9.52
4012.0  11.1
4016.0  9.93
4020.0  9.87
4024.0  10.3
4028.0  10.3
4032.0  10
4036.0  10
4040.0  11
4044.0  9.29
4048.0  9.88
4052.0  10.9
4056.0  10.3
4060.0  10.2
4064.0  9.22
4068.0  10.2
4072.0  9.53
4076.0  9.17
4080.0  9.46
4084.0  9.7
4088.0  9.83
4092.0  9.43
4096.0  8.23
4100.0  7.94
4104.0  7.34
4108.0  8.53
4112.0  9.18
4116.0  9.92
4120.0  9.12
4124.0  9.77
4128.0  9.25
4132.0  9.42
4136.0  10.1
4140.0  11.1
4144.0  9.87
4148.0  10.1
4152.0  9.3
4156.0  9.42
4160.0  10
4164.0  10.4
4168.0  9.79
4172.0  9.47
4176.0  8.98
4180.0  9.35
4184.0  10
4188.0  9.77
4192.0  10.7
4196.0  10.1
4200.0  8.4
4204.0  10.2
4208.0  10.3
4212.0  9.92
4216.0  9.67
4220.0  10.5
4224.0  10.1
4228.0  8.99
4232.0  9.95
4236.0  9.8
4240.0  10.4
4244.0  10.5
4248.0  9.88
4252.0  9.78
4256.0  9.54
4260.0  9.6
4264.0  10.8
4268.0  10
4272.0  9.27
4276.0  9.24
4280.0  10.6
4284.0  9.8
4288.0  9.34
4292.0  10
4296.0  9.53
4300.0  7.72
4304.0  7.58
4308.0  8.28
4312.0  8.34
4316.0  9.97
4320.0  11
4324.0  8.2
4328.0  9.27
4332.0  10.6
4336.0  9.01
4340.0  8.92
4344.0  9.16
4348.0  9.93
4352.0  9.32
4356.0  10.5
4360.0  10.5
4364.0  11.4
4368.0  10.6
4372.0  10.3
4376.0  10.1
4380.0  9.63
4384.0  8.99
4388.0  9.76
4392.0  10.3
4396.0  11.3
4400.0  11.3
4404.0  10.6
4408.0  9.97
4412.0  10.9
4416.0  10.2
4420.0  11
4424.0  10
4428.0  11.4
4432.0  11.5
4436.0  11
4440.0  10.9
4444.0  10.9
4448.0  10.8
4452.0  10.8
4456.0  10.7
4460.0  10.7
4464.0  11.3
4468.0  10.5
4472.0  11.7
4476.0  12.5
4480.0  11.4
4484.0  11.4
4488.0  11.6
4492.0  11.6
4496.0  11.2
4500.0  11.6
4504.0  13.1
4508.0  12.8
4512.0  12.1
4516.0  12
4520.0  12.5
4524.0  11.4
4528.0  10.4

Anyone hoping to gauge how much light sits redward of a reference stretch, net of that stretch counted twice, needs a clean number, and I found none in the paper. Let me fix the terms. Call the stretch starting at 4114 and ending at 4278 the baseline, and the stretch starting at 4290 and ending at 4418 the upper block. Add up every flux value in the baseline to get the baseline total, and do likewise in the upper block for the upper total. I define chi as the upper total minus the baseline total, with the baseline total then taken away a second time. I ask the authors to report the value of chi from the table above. -492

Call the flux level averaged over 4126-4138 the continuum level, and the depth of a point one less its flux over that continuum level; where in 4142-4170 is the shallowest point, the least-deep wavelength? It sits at 4164.0 angstrom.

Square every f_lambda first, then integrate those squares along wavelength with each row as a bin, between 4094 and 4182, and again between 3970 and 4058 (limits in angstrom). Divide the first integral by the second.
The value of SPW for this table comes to 0.95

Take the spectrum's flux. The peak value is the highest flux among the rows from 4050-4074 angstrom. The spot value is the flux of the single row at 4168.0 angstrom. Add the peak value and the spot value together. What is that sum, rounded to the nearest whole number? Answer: 21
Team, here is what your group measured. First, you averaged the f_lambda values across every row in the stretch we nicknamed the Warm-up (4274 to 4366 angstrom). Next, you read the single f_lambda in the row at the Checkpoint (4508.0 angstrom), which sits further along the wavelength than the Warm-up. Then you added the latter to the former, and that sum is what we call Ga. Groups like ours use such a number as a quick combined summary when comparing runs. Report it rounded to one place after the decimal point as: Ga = 22.3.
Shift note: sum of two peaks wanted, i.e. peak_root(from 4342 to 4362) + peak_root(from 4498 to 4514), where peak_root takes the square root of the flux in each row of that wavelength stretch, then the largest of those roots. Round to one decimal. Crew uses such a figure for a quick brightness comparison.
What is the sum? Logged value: 6.9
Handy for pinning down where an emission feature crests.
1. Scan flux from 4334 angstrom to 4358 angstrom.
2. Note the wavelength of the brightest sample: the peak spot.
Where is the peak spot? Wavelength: 4356.0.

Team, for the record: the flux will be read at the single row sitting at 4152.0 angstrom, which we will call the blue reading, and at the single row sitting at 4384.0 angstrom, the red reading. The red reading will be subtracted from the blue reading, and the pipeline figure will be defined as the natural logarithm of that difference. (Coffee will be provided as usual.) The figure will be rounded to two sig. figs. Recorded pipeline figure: -1.2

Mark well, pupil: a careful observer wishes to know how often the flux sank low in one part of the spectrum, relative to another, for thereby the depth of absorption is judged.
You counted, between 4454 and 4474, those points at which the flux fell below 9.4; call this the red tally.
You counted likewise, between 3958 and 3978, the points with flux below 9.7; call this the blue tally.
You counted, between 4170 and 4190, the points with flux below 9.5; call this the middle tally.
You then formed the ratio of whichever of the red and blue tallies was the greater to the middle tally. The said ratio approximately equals 1.7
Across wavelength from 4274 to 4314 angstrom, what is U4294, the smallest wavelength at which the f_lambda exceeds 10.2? 4280.0 angstrom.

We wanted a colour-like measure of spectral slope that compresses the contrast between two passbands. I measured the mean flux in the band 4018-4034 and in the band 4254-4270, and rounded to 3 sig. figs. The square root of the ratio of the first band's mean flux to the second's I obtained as 1.01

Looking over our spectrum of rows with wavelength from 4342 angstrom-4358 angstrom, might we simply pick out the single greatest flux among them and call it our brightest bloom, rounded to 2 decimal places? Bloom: 10.50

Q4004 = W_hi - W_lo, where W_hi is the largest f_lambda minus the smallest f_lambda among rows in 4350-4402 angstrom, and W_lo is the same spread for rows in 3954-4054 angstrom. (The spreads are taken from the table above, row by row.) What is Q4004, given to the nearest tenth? -4.0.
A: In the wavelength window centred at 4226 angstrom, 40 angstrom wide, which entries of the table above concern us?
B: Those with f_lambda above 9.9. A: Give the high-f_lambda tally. 7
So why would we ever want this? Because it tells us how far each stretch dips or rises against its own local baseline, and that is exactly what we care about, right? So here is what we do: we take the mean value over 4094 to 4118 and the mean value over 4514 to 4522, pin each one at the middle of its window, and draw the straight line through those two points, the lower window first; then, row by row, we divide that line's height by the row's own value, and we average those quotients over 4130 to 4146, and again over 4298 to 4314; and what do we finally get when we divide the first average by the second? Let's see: 0.67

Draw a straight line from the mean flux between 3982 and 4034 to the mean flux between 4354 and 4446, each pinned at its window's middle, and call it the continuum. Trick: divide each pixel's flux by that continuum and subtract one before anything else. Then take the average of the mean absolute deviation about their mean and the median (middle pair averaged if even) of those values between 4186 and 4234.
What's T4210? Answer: 0.0091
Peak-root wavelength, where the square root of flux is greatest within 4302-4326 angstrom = 4320.0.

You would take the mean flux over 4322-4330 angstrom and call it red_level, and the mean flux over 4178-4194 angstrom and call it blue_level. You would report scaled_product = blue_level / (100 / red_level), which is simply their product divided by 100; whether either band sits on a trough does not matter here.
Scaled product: 0.87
